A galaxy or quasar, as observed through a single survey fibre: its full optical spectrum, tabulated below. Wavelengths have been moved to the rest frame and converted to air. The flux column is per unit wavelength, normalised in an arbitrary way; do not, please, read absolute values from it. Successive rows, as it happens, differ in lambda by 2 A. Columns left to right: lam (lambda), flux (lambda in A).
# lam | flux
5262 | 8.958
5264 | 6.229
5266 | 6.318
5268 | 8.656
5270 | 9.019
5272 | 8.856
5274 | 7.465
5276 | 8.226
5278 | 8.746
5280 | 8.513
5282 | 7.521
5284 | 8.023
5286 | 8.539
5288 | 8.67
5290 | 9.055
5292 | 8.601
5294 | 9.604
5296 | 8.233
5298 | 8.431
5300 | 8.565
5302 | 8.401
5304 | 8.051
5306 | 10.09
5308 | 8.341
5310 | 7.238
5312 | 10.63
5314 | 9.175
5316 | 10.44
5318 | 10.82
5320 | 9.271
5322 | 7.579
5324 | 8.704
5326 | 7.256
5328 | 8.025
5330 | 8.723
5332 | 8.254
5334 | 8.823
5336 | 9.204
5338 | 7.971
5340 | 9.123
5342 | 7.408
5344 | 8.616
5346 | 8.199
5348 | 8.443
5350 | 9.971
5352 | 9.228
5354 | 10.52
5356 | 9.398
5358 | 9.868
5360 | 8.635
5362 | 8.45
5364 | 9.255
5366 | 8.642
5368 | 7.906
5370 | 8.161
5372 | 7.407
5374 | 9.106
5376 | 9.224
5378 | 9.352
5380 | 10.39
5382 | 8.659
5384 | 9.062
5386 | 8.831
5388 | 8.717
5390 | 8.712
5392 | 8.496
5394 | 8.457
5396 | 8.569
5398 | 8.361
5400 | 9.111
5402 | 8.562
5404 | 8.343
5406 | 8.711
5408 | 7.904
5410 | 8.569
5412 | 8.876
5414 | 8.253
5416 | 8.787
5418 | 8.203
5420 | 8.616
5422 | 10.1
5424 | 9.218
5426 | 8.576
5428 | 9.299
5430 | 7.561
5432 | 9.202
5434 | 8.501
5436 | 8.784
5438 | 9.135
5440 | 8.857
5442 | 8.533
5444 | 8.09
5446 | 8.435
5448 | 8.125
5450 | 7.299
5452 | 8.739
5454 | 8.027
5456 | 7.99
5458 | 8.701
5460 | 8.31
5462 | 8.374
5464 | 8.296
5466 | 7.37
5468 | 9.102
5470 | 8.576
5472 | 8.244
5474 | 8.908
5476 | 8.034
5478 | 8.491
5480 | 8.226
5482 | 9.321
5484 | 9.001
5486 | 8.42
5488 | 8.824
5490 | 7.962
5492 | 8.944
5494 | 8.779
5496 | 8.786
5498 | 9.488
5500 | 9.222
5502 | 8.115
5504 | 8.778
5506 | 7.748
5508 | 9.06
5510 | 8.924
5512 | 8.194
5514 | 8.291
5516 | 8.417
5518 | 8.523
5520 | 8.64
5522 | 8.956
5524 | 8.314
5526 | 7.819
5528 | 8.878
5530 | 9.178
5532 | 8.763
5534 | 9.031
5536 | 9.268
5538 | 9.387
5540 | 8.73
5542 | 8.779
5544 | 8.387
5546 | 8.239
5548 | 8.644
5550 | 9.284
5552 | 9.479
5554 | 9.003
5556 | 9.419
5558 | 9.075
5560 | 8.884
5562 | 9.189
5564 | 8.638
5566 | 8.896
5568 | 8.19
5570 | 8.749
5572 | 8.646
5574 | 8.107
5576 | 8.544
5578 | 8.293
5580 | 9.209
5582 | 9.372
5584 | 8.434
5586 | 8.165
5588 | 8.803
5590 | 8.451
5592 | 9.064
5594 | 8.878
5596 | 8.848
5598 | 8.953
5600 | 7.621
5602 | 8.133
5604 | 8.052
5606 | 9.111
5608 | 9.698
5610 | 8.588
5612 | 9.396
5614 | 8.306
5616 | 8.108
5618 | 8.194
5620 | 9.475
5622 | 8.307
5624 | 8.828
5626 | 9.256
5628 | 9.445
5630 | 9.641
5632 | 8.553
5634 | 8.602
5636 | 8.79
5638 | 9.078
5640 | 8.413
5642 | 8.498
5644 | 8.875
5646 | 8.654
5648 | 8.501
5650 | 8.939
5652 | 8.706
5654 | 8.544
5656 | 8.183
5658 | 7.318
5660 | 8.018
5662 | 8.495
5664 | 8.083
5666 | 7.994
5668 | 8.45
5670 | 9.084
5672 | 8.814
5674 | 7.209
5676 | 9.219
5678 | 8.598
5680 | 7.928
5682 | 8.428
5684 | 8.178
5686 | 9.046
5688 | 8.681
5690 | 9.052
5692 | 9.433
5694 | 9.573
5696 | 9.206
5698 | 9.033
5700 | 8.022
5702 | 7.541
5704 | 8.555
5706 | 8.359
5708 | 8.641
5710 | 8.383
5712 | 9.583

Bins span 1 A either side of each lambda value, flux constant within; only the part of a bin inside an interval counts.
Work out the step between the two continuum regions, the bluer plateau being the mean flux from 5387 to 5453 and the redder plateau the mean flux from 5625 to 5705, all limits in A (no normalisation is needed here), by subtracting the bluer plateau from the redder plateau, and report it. 0.02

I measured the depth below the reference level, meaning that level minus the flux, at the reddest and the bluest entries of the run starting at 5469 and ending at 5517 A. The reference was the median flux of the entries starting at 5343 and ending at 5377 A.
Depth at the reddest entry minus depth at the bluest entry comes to 0.2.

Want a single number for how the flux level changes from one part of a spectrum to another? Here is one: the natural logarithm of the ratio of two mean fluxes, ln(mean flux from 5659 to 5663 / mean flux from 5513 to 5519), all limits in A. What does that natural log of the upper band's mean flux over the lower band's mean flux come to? -0.018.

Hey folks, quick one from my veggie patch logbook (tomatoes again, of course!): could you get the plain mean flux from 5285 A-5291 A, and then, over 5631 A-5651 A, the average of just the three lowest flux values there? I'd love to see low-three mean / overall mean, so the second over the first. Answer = 0.97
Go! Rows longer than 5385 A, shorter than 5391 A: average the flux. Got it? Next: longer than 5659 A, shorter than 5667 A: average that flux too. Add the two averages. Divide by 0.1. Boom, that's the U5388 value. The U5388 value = 169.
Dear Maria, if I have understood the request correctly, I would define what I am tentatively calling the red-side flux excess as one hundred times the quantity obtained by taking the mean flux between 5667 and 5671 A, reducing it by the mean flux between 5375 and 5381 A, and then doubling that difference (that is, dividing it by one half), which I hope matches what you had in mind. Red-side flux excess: -178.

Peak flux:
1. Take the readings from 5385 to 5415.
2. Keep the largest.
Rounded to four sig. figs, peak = 9.111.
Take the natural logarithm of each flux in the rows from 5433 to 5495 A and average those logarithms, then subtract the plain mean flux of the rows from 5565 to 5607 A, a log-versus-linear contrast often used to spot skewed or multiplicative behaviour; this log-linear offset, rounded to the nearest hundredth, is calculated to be -6.46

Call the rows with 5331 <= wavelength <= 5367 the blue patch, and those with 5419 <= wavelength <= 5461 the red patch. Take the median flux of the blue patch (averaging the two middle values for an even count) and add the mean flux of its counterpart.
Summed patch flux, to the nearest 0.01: 17.31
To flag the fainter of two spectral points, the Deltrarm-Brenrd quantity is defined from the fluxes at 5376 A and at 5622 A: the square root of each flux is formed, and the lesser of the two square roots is 2.88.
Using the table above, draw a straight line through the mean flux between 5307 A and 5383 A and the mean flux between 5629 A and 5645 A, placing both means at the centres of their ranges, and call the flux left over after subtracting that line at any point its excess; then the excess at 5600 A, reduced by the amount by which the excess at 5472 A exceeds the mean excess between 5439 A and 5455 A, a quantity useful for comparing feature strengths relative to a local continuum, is -1.2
